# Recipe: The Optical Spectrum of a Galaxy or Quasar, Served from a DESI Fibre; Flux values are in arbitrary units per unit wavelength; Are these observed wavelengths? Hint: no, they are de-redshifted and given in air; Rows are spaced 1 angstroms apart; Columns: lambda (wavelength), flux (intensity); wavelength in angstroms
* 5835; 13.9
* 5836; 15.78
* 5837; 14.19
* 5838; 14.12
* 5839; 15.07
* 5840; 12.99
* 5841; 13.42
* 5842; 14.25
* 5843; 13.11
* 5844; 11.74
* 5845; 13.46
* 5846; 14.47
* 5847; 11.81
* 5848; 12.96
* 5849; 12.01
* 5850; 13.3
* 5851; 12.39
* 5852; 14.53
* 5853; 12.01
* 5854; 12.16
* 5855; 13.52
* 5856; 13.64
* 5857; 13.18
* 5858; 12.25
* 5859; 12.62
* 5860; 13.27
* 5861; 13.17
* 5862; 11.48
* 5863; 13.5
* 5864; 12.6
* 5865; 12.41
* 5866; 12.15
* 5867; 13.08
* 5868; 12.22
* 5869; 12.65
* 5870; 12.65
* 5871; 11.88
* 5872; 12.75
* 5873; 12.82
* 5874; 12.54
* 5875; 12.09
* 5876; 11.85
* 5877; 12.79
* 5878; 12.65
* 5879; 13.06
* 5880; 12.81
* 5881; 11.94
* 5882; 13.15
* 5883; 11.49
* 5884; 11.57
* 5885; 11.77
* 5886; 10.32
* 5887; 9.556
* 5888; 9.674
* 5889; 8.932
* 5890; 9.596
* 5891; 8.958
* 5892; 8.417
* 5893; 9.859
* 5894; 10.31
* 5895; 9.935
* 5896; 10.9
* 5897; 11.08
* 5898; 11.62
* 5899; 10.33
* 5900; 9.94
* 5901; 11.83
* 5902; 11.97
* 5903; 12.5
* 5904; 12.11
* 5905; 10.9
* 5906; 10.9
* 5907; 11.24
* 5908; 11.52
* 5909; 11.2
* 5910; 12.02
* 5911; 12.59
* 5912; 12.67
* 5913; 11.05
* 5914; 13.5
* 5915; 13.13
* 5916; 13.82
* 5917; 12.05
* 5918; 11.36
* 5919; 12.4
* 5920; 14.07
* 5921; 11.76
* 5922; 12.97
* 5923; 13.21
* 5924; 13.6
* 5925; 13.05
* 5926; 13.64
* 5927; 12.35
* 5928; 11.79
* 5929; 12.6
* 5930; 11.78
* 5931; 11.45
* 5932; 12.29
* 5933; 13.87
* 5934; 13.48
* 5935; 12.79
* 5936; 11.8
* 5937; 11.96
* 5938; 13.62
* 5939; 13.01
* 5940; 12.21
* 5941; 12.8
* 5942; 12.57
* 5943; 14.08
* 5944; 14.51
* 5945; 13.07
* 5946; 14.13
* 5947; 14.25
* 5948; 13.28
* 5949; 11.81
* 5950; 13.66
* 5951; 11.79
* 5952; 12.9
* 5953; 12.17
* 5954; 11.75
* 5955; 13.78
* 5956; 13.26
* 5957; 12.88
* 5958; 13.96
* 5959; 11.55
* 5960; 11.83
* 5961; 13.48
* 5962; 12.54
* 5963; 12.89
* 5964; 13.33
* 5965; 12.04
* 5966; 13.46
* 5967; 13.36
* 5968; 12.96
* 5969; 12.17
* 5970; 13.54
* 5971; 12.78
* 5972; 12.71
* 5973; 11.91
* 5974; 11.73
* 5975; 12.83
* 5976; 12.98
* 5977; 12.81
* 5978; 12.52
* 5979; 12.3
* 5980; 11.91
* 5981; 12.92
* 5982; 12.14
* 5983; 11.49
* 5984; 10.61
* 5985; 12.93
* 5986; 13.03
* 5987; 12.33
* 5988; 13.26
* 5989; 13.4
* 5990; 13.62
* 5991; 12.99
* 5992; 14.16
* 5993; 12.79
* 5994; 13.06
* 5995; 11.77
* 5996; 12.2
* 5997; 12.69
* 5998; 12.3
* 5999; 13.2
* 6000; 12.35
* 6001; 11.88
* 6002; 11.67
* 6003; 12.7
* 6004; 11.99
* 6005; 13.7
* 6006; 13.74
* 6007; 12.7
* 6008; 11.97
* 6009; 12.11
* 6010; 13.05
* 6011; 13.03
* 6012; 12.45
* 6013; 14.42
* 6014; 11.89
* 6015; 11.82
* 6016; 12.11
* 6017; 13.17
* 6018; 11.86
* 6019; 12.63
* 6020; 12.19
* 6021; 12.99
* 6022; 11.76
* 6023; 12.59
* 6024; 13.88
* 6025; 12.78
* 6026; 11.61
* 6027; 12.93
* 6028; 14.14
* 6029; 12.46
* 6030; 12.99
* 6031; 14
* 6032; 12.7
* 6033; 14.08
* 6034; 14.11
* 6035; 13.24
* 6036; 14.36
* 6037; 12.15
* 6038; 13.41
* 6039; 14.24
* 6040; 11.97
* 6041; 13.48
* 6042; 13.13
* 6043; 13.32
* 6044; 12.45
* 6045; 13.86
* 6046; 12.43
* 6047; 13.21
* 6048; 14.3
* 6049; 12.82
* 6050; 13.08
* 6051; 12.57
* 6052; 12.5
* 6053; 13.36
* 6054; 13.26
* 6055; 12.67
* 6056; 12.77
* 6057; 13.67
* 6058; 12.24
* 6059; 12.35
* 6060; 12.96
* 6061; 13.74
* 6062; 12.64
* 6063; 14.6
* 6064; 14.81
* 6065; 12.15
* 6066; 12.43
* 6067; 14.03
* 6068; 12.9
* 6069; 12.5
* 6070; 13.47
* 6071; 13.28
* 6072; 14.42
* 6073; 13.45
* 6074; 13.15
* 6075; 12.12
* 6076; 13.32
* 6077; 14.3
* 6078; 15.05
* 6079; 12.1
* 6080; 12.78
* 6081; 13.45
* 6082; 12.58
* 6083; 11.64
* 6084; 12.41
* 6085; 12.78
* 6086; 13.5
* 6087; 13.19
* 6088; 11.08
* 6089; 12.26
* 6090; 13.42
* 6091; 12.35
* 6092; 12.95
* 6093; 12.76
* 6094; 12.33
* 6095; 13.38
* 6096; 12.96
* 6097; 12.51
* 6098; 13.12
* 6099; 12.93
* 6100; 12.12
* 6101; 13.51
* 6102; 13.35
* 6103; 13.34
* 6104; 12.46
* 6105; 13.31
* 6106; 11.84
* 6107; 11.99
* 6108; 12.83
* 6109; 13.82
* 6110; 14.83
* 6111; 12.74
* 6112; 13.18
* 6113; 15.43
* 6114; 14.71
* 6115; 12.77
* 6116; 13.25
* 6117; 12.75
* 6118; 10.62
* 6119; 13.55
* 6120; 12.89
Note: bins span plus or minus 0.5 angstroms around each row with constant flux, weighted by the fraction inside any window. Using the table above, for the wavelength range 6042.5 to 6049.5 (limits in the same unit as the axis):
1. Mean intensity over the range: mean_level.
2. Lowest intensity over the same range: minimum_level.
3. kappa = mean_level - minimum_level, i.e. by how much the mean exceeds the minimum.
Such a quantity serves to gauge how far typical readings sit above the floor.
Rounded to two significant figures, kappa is 0.77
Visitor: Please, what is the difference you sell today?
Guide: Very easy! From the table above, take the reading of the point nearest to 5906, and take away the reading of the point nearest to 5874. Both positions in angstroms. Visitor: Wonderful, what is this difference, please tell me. -1.6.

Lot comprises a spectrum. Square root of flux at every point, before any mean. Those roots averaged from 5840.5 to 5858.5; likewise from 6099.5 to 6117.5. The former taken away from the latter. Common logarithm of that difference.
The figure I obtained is -1.51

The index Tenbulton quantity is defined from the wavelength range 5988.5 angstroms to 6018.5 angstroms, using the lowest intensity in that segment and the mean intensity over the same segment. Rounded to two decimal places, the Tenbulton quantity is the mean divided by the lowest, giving 1.09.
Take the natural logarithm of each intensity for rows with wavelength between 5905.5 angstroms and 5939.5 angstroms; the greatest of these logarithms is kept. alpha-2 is 2.64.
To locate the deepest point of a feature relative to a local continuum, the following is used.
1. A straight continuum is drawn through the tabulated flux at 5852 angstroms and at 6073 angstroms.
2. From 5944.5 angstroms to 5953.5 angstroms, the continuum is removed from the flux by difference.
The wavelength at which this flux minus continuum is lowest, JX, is 5951 angstroms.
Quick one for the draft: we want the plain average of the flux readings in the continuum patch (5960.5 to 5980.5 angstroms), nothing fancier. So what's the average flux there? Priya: 12.7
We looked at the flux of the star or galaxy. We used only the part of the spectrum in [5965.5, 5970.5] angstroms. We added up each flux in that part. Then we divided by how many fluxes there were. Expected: 13.1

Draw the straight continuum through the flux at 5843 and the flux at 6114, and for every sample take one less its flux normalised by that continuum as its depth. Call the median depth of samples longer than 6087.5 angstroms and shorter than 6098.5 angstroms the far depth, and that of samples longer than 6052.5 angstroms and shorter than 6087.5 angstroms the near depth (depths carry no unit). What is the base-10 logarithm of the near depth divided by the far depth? -0.13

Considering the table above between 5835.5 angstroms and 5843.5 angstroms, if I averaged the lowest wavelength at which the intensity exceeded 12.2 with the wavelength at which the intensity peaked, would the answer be 5836.0 angstroms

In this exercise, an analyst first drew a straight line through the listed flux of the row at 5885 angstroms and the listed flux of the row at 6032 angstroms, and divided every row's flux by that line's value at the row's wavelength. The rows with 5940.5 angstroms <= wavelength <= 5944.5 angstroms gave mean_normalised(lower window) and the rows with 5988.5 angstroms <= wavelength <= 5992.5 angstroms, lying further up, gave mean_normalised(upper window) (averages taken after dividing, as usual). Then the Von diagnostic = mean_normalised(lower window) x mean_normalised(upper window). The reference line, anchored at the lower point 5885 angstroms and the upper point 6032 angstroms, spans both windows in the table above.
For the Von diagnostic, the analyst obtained 1.21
